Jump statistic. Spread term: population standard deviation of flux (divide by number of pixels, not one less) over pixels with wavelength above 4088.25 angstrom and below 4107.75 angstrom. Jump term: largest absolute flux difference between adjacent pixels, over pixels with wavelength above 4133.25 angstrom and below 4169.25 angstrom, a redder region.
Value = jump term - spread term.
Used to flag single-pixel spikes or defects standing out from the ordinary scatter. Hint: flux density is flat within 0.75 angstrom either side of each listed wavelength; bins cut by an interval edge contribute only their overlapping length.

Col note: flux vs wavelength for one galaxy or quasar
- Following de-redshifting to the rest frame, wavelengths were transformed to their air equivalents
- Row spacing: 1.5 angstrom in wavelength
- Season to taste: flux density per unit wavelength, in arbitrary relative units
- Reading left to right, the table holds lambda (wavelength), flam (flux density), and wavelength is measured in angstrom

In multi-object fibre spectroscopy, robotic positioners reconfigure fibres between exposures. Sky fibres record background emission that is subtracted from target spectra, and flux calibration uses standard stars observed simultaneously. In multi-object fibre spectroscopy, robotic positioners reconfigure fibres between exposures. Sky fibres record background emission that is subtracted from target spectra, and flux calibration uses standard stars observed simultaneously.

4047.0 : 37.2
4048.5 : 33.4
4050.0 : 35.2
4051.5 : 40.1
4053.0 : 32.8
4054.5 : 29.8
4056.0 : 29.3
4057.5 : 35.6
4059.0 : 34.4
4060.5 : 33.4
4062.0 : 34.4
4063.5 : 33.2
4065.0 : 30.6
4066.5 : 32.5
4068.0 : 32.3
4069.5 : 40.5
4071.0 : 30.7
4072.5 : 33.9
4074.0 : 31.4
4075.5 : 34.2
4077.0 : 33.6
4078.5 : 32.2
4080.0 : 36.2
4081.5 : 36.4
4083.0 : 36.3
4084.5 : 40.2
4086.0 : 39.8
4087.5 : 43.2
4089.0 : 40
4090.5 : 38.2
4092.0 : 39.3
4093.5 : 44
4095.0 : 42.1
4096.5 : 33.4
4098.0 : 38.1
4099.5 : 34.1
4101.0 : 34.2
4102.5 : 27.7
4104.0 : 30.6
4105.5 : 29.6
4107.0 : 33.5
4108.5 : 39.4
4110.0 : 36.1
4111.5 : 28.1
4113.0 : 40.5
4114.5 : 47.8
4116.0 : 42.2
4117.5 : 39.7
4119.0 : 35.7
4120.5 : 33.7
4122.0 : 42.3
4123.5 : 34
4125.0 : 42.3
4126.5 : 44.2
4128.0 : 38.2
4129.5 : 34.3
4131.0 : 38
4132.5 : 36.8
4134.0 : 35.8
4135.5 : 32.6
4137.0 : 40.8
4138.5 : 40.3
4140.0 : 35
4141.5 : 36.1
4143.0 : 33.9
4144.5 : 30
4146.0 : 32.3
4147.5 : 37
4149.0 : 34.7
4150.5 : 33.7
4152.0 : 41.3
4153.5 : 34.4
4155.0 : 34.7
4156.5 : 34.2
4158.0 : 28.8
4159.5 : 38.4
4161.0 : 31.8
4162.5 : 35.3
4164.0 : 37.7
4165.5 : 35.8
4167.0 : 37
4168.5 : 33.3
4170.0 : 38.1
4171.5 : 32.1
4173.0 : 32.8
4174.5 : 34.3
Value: 4.8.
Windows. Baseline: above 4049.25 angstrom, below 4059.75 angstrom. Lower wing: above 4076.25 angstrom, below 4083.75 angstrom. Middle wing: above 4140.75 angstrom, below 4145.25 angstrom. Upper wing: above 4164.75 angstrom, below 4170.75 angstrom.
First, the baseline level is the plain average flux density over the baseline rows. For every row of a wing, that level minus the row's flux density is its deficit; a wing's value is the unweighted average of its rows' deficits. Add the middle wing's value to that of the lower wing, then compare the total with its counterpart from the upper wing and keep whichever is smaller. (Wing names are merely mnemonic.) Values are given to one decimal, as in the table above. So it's -2.2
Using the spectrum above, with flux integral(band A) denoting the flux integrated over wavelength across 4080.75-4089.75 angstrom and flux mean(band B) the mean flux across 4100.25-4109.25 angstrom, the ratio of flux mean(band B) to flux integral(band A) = 0.092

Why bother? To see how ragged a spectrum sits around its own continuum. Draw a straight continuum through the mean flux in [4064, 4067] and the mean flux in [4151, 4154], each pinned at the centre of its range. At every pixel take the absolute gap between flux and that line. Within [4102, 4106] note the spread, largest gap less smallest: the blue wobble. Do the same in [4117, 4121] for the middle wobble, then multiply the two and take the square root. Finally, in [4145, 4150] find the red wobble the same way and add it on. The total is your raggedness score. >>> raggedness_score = 8.0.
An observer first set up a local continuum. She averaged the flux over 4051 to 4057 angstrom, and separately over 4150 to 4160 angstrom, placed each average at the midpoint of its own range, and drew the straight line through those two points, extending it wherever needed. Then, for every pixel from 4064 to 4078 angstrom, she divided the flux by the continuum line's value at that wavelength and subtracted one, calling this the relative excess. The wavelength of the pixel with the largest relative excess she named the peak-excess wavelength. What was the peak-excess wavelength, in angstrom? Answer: 4069.5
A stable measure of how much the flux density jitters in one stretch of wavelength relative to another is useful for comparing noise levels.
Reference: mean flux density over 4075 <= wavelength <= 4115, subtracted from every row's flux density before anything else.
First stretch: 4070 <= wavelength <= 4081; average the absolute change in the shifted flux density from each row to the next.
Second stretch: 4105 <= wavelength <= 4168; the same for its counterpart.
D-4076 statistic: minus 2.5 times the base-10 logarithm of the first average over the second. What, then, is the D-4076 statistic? 0.64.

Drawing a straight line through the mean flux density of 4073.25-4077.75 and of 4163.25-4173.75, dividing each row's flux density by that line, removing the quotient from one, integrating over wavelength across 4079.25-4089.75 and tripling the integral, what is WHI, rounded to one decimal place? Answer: -5.3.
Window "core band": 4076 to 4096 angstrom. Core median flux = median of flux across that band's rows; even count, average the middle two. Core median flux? 39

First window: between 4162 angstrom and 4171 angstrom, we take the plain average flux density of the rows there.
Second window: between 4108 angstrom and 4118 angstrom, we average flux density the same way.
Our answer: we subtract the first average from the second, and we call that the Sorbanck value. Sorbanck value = 3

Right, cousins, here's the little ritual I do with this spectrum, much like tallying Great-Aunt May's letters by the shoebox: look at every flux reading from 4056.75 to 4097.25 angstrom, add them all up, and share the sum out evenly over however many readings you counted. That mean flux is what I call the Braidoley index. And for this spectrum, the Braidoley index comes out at 36.0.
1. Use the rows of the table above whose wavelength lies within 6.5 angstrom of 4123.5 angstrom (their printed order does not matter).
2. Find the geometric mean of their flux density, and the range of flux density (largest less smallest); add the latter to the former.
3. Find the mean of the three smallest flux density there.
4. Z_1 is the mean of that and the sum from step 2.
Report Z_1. 41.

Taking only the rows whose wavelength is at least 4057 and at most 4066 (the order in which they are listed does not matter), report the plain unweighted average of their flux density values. 34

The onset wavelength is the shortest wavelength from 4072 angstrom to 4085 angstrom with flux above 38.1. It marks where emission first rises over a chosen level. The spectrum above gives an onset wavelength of 4084.5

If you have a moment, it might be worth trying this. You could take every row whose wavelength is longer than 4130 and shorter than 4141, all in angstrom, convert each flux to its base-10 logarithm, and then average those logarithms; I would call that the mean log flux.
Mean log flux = 1.57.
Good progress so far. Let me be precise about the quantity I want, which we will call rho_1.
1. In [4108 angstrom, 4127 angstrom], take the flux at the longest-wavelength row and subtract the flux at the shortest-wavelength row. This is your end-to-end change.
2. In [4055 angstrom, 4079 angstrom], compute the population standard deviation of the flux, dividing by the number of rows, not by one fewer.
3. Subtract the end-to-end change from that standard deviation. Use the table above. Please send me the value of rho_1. -2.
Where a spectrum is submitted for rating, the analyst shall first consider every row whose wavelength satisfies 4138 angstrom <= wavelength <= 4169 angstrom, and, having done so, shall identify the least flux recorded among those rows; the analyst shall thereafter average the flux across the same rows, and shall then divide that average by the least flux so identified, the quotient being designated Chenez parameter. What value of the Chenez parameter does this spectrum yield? 1.22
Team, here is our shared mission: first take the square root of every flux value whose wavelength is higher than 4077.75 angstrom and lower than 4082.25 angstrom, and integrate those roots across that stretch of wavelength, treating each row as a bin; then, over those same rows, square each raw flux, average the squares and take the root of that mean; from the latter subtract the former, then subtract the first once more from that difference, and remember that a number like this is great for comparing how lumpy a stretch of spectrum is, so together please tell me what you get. -18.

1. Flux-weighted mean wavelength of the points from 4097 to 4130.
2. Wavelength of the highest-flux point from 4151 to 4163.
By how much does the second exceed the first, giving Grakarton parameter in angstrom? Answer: 37.7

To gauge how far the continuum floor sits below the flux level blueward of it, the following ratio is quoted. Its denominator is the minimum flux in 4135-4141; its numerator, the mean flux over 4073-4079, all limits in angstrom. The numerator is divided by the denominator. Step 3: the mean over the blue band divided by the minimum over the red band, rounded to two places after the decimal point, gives 1.01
